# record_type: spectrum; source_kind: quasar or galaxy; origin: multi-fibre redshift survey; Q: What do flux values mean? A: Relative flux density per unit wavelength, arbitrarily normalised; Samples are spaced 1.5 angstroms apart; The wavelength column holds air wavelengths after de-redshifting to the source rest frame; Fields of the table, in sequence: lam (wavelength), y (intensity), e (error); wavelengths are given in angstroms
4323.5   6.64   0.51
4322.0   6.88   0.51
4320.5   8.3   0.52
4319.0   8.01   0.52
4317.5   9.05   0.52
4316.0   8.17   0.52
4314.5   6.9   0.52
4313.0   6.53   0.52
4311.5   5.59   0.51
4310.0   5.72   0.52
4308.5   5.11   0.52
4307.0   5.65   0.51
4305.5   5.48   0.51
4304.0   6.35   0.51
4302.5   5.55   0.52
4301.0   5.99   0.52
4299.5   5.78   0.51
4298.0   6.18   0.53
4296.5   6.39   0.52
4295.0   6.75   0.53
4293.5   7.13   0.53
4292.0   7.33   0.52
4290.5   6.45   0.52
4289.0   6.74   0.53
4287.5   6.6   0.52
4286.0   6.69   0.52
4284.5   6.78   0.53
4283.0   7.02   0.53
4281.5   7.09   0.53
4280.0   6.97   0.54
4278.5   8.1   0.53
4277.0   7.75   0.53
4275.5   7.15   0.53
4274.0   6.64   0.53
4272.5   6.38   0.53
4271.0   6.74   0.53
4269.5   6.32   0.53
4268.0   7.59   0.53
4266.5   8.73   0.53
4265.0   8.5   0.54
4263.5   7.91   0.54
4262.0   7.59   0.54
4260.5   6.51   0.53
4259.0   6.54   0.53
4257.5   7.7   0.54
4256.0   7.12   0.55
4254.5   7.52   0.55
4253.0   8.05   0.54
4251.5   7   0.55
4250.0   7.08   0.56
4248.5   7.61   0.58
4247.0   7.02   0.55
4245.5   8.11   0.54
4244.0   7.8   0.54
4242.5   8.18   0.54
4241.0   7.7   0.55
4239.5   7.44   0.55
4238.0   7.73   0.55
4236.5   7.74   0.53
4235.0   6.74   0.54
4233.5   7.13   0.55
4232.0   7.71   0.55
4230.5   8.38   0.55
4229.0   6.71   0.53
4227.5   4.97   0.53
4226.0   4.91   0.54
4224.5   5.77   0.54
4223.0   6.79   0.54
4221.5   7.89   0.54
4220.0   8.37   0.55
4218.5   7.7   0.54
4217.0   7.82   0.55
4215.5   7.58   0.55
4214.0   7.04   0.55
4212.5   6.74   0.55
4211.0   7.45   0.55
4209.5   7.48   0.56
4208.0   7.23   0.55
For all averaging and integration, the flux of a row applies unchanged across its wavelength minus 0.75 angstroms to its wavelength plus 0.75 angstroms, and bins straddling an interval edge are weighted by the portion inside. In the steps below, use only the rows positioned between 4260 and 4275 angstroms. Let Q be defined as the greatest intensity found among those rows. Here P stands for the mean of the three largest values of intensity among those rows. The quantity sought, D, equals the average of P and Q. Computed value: 8.6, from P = 8.4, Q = 8.73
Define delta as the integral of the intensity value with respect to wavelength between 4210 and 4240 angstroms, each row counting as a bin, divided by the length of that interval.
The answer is 7.13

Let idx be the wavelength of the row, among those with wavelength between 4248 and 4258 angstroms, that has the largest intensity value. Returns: 4253.0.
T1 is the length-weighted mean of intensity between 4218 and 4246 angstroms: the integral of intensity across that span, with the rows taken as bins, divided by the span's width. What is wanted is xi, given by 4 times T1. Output 29.0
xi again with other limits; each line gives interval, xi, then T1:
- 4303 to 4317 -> 24.8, 6.2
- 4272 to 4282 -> 28.7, 7.2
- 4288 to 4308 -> 25.1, 6.3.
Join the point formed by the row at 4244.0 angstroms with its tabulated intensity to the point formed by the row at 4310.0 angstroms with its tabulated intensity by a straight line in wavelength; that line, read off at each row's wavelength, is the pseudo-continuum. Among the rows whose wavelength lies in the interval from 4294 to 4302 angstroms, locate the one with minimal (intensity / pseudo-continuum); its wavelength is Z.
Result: 4299.5 angstroms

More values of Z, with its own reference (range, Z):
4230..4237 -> 4235.0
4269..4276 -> 4269.5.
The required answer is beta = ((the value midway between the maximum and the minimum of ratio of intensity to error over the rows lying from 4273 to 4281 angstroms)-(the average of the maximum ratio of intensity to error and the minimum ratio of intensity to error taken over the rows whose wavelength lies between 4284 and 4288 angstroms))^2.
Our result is 1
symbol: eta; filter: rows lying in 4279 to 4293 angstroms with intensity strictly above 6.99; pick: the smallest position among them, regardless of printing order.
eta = 4281.5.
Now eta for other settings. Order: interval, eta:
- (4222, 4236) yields 4230.5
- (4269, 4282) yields 4275.5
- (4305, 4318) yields 4316.0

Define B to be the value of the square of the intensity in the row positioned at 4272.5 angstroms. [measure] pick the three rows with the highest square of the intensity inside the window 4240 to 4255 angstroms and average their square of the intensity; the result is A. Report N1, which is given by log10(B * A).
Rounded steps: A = 66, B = 41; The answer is 3.43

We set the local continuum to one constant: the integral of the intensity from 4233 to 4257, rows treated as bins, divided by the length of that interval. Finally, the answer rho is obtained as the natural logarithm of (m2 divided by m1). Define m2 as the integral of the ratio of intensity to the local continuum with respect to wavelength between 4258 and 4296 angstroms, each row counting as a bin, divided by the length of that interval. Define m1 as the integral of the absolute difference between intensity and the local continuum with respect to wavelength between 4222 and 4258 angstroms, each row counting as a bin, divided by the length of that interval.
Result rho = 0.4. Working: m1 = 0.65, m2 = 0.95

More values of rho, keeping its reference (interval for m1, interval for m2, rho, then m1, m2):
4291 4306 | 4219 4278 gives -0.2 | 1.19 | 0.97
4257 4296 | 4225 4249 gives 0.4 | 0.66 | 0.96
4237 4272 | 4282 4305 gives 0.6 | 0.50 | 0.87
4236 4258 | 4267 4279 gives 1.0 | 0.33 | 0.95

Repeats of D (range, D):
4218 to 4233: 8.3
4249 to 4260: 7.9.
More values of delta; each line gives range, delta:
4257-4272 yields 7.39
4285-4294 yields 6.81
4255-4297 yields 7.12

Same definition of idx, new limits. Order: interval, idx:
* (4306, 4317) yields 4316.0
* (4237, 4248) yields 4242.5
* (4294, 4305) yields 4295.0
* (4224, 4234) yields 4230.5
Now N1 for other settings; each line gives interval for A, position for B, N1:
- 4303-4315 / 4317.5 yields 3.55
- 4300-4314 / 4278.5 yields 3.41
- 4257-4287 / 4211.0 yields 3.60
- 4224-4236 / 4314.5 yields 3.46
